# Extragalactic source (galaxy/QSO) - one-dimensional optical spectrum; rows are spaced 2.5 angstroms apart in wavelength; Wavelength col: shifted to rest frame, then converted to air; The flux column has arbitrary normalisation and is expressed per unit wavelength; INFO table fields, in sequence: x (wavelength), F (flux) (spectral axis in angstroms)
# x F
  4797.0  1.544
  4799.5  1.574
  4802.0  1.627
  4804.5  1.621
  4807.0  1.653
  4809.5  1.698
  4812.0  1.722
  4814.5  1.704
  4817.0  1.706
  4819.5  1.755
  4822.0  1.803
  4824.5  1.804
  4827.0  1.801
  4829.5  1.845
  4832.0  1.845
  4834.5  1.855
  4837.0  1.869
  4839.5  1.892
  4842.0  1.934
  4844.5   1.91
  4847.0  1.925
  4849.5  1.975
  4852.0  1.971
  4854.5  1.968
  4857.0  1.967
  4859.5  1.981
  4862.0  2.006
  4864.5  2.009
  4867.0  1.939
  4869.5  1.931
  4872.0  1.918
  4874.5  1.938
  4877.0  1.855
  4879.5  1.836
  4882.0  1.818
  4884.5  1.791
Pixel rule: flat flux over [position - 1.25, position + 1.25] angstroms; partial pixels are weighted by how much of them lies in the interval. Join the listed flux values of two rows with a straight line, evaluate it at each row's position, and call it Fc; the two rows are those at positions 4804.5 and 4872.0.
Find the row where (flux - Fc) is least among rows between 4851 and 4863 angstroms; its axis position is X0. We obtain 4857.0 angstroms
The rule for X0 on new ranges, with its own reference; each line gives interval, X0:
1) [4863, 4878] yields 4877.0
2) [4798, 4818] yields 4799.5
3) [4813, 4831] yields 4817.0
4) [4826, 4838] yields 4827.0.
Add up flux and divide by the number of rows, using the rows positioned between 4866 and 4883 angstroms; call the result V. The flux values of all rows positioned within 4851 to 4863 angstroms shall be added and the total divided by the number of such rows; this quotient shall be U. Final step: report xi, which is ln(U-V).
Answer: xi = -2.4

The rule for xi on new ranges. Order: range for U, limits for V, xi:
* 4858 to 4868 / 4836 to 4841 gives -2.3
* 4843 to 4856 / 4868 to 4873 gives -3.7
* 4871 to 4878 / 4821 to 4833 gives -2.5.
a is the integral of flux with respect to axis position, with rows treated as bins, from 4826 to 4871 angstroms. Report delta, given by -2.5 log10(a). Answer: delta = -4.84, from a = 87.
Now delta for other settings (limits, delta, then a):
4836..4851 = -3.65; 29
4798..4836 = -4.55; 66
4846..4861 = -3.67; 29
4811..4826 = -3.55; 26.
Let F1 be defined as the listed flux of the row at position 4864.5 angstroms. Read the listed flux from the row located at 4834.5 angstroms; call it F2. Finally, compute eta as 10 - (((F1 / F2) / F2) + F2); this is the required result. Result 7.56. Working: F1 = 2.009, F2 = 1.855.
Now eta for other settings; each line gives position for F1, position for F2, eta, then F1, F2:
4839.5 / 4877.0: 7.60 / 1.892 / 1.855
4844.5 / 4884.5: 7.61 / 1.91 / 1.791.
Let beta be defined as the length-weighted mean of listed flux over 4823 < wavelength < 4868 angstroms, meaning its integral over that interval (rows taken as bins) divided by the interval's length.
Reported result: 1.92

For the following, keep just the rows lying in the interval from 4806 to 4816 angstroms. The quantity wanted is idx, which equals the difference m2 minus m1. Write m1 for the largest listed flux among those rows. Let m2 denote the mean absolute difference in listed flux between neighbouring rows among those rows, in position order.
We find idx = -1.69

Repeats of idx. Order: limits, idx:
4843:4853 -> -1.95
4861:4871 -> -1.98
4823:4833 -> -1.83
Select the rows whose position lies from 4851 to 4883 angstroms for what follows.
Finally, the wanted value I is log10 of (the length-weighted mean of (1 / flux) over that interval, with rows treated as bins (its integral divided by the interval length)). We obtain -0.286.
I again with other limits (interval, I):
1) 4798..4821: -0.223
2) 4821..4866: -0.280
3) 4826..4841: -0.268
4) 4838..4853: -0.286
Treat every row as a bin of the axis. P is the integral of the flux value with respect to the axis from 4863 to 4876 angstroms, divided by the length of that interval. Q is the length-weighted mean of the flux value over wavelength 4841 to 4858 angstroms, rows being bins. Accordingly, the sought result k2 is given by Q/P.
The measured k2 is 1.00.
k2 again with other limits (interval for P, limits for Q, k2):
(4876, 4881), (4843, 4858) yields 1.06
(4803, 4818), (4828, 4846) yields 1.12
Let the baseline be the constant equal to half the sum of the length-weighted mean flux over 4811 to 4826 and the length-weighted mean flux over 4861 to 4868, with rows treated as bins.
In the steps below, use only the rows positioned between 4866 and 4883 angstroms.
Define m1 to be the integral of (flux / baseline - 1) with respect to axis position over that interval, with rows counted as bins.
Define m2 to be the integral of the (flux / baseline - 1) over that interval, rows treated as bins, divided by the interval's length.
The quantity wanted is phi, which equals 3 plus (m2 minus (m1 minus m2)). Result 2.8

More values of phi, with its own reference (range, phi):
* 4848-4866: 2.0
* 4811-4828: 3.9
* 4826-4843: 3.0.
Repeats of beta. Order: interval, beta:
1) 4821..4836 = 1.83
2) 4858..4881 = 1.93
